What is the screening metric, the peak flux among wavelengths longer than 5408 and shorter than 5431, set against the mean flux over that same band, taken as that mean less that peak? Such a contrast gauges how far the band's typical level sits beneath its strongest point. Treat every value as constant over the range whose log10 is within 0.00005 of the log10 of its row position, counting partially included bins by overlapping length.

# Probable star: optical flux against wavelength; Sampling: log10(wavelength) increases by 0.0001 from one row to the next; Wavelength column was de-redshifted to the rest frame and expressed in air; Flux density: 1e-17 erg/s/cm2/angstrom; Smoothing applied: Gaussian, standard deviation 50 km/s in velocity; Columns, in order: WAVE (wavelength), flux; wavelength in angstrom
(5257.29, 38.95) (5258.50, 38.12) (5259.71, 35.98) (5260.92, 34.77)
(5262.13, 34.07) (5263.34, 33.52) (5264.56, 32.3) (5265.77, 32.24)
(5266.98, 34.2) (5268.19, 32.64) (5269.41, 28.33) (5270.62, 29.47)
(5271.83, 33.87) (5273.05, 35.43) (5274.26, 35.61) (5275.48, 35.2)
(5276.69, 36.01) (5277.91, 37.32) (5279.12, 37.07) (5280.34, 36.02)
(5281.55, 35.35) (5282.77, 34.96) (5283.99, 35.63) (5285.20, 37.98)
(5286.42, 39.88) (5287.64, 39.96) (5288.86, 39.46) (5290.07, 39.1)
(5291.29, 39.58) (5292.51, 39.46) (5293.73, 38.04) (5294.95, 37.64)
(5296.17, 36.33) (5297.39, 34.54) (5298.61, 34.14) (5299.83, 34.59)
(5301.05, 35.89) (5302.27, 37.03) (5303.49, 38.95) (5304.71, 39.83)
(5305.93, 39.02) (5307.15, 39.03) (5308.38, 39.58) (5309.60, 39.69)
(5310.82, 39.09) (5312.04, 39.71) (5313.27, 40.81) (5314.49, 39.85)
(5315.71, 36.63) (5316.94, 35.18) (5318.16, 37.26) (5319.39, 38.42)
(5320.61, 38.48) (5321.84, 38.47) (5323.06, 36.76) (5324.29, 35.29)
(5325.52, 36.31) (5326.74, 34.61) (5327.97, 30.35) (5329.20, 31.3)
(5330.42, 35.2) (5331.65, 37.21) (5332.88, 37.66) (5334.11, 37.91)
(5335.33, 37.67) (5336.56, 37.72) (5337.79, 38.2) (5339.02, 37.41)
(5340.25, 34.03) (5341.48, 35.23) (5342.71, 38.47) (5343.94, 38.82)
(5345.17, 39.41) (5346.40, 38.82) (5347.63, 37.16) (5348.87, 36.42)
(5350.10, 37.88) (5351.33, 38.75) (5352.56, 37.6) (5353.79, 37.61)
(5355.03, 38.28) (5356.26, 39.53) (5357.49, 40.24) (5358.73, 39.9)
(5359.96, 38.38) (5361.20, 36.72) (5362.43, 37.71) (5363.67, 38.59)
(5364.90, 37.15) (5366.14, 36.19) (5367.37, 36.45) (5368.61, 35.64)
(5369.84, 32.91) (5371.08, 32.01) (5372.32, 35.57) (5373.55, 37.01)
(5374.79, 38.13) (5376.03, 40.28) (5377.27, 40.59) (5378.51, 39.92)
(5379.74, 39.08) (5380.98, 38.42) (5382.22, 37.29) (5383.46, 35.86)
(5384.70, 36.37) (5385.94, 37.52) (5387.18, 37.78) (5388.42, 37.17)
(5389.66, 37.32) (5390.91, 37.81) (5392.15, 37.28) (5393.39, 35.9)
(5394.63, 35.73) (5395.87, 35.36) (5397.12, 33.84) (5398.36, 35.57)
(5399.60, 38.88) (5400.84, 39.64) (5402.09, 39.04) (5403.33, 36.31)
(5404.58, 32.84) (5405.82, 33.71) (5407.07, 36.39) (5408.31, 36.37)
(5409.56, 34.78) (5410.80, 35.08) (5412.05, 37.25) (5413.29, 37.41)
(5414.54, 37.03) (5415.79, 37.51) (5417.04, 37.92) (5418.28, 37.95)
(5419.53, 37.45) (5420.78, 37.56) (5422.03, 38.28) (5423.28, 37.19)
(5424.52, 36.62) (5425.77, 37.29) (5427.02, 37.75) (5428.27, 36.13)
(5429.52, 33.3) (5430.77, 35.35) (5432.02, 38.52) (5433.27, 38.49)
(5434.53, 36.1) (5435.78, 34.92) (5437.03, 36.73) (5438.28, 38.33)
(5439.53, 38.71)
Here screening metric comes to -1.5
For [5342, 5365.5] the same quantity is -2.0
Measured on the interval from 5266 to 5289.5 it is -4.5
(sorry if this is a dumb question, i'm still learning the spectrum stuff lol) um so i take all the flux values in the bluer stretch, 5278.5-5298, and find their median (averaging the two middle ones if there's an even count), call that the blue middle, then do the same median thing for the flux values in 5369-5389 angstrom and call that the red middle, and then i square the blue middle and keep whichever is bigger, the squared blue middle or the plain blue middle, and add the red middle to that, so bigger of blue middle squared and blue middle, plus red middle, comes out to 1467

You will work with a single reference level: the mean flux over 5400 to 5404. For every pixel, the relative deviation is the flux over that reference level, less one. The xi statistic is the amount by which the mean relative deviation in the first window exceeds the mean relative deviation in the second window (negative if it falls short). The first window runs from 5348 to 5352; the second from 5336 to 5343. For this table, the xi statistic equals 0.02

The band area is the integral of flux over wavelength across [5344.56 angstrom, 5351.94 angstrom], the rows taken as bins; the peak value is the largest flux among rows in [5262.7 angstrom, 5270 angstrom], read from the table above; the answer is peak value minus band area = -247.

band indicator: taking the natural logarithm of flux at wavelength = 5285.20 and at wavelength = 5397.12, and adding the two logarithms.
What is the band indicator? 7.16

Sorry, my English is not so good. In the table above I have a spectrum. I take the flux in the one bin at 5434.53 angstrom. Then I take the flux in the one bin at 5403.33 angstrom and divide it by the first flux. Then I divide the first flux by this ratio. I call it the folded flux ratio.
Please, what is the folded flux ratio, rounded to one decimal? 35.9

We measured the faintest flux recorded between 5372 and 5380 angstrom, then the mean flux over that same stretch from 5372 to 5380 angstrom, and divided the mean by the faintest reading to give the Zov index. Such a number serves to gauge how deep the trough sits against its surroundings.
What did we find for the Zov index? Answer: 1.09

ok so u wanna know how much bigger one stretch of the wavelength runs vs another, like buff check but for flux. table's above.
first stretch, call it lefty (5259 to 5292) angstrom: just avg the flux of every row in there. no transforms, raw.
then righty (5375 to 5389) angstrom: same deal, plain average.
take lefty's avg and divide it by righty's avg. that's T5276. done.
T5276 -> 0.93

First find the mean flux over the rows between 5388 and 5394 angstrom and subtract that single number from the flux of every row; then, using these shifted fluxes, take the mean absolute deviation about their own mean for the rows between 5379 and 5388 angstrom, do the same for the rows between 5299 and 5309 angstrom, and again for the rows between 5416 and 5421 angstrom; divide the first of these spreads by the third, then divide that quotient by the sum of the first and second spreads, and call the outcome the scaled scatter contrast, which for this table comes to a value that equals 1.6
